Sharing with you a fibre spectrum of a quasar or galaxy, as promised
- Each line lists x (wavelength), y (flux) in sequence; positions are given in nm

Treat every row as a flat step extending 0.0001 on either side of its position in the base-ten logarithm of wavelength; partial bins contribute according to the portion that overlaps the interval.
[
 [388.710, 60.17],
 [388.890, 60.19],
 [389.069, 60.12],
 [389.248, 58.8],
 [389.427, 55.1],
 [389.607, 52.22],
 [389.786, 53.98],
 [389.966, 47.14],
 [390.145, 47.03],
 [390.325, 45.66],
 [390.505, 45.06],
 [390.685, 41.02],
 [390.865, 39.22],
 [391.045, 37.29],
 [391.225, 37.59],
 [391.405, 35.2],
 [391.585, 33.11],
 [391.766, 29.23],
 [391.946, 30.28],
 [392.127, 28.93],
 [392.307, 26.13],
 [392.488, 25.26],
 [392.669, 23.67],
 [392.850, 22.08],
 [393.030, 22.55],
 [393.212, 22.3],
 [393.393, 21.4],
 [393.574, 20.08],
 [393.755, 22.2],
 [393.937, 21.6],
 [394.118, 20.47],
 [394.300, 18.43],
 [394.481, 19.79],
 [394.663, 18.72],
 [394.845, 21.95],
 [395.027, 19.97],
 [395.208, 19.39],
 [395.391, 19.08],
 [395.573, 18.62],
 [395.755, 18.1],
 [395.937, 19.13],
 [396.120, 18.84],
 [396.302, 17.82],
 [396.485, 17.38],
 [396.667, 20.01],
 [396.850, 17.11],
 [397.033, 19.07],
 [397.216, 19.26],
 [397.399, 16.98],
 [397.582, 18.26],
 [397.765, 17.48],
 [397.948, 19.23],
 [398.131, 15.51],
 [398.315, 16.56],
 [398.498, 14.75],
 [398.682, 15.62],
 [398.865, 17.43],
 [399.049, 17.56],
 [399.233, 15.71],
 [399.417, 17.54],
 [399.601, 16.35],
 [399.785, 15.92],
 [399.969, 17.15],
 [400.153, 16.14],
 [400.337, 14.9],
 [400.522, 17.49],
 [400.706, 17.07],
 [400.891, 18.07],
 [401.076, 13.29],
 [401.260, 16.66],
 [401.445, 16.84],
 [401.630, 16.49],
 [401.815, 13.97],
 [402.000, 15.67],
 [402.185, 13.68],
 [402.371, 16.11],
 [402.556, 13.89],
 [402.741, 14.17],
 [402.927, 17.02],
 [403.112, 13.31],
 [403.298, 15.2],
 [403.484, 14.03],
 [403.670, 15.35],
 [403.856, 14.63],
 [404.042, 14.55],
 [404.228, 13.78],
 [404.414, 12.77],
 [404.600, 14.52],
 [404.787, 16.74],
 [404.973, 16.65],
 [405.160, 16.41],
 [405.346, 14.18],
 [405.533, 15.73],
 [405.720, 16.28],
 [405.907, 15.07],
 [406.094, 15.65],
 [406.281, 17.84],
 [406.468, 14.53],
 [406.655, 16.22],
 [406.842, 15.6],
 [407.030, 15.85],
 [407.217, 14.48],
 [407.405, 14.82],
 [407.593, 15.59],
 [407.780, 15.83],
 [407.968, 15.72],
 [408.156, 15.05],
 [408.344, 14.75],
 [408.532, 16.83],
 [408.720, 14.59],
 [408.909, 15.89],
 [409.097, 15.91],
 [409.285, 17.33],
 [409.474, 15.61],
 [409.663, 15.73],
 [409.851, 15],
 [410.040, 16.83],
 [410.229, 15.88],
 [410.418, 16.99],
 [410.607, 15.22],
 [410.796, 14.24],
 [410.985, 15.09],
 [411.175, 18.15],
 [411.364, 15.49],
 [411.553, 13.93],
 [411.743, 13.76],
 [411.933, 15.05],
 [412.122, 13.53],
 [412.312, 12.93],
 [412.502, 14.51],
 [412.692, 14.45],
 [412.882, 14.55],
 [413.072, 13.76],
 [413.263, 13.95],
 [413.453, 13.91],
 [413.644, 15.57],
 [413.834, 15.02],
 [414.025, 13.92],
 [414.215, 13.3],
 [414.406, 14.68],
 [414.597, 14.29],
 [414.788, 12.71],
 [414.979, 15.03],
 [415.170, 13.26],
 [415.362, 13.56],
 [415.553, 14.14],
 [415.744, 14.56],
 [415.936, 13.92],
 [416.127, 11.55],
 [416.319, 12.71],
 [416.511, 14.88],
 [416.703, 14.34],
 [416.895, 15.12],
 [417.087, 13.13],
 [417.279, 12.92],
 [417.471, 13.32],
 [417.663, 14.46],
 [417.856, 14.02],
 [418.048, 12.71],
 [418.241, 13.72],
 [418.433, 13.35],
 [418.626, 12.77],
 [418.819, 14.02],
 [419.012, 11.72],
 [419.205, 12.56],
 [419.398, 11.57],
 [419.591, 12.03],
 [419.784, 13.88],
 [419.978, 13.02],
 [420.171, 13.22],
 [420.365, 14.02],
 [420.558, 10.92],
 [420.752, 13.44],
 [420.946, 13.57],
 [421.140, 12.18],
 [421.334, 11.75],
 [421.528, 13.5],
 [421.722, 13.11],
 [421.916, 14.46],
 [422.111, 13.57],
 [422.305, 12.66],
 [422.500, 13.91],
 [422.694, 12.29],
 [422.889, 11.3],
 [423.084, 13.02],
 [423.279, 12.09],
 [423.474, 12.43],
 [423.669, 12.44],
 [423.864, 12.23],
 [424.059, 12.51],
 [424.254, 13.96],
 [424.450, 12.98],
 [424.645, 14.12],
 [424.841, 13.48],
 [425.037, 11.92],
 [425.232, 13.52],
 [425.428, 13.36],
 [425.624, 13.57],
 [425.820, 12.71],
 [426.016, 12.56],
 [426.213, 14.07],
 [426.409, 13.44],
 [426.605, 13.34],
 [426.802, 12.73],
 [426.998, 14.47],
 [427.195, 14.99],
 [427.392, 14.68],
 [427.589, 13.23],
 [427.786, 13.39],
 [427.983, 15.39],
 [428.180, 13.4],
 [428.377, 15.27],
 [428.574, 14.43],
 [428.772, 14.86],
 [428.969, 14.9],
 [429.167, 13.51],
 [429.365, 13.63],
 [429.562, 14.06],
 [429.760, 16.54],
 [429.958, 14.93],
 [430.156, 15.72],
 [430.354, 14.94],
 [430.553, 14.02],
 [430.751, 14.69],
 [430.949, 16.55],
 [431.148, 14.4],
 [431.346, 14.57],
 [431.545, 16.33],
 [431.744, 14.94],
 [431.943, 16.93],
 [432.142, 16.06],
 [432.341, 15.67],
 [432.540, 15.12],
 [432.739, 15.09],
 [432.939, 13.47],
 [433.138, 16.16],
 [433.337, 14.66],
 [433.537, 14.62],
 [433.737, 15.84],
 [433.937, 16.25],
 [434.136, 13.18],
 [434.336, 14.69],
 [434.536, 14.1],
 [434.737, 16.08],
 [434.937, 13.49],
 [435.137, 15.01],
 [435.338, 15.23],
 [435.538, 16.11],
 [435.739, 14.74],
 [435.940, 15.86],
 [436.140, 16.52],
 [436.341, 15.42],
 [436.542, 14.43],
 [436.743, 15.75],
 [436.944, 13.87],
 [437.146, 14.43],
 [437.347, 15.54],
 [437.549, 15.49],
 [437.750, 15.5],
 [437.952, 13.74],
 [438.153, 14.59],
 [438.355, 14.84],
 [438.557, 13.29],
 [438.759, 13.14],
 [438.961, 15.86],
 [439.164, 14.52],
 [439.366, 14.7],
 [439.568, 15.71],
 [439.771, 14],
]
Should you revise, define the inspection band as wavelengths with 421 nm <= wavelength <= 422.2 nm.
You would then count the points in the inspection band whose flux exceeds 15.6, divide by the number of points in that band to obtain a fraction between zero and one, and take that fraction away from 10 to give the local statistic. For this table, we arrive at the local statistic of 10.00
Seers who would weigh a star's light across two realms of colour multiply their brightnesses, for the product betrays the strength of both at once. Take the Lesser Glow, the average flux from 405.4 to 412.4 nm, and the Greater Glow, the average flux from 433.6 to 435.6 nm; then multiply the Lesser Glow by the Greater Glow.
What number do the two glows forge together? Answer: 232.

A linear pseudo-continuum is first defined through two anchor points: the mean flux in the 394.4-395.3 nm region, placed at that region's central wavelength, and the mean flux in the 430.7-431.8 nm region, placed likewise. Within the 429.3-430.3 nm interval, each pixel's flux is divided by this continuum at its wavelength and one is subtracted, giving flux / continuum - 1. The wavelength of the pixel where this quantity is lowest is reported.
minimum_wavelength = 429.365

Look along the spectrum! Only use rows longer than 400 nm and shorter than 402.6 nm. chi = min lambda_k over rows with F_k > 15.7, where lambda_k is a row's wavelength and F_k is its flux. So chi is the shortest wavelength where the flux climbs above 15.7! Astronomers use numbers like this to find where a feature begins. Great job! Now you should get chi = 400.153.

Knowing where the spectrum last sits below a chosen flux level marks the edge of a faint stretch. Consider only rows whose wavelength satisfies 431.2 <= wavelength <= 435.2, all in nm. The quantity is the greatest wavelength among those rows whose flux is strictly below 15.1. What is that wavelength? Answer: 435.137 nm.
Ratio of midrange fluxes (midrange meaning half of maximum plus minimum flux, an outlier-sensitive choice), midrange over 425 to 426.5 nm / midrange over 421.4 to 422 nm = 0.94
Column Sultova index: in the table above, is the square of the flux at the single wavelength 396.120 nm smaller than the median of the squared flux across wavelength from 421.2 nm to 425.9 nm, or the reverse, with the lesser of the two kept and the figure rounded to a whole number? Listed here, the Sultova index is 169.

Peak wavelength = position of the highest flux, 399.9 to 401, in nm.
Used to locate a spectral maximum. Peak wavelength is 400.891 nm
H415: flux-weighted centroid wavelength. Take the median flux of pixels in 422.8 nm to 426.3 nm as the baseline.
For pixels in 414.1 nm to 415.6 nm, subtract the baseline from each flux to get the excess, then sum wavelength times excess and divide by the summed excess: 414.88 nm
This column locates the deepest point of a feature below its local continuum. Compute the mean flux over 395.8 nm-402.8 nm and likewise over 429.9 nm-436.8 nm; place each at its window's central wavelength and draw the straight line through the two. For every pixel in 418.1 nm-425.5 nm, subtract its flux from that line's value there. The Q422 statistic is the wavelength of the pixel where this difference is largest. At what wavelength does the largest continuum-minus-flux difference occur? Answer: 420.558 nm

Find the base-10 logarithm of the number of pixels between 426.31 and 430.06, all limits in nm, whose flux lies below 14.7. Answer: 1.08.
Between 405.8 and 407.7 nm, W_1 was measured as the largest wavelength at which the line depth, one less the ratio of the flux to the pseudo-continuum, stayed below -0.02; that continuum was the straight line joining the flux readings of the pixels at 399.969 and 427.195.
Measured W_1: 406.281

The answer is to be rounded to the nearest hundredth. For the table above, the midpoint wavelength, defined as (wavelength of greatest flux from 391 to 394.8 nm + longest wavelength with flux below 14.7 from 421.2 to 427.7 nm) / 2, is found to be 409.41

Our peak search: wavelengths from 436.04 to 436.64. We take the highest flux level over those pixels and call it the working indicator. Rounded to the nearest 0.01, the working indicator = 16.52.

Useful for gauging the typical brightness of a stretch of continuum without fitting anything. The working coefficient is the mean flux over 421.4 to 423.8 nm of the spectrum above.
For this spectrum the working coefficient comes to 12.9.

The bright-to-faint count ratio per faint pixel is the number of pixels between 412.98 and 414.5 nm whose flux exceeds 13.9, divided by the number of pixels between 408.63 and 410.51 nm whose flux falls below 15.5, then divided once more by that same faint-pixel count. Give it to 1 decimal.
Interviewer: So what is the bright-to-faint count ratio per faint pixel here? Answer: 1.5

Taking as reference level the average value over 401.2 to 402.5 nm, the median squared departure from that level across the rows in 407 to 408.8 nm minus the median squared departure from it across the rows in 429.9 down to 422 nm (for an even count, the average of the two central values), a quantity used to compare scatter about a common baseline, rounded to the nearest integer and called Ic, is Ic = -4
